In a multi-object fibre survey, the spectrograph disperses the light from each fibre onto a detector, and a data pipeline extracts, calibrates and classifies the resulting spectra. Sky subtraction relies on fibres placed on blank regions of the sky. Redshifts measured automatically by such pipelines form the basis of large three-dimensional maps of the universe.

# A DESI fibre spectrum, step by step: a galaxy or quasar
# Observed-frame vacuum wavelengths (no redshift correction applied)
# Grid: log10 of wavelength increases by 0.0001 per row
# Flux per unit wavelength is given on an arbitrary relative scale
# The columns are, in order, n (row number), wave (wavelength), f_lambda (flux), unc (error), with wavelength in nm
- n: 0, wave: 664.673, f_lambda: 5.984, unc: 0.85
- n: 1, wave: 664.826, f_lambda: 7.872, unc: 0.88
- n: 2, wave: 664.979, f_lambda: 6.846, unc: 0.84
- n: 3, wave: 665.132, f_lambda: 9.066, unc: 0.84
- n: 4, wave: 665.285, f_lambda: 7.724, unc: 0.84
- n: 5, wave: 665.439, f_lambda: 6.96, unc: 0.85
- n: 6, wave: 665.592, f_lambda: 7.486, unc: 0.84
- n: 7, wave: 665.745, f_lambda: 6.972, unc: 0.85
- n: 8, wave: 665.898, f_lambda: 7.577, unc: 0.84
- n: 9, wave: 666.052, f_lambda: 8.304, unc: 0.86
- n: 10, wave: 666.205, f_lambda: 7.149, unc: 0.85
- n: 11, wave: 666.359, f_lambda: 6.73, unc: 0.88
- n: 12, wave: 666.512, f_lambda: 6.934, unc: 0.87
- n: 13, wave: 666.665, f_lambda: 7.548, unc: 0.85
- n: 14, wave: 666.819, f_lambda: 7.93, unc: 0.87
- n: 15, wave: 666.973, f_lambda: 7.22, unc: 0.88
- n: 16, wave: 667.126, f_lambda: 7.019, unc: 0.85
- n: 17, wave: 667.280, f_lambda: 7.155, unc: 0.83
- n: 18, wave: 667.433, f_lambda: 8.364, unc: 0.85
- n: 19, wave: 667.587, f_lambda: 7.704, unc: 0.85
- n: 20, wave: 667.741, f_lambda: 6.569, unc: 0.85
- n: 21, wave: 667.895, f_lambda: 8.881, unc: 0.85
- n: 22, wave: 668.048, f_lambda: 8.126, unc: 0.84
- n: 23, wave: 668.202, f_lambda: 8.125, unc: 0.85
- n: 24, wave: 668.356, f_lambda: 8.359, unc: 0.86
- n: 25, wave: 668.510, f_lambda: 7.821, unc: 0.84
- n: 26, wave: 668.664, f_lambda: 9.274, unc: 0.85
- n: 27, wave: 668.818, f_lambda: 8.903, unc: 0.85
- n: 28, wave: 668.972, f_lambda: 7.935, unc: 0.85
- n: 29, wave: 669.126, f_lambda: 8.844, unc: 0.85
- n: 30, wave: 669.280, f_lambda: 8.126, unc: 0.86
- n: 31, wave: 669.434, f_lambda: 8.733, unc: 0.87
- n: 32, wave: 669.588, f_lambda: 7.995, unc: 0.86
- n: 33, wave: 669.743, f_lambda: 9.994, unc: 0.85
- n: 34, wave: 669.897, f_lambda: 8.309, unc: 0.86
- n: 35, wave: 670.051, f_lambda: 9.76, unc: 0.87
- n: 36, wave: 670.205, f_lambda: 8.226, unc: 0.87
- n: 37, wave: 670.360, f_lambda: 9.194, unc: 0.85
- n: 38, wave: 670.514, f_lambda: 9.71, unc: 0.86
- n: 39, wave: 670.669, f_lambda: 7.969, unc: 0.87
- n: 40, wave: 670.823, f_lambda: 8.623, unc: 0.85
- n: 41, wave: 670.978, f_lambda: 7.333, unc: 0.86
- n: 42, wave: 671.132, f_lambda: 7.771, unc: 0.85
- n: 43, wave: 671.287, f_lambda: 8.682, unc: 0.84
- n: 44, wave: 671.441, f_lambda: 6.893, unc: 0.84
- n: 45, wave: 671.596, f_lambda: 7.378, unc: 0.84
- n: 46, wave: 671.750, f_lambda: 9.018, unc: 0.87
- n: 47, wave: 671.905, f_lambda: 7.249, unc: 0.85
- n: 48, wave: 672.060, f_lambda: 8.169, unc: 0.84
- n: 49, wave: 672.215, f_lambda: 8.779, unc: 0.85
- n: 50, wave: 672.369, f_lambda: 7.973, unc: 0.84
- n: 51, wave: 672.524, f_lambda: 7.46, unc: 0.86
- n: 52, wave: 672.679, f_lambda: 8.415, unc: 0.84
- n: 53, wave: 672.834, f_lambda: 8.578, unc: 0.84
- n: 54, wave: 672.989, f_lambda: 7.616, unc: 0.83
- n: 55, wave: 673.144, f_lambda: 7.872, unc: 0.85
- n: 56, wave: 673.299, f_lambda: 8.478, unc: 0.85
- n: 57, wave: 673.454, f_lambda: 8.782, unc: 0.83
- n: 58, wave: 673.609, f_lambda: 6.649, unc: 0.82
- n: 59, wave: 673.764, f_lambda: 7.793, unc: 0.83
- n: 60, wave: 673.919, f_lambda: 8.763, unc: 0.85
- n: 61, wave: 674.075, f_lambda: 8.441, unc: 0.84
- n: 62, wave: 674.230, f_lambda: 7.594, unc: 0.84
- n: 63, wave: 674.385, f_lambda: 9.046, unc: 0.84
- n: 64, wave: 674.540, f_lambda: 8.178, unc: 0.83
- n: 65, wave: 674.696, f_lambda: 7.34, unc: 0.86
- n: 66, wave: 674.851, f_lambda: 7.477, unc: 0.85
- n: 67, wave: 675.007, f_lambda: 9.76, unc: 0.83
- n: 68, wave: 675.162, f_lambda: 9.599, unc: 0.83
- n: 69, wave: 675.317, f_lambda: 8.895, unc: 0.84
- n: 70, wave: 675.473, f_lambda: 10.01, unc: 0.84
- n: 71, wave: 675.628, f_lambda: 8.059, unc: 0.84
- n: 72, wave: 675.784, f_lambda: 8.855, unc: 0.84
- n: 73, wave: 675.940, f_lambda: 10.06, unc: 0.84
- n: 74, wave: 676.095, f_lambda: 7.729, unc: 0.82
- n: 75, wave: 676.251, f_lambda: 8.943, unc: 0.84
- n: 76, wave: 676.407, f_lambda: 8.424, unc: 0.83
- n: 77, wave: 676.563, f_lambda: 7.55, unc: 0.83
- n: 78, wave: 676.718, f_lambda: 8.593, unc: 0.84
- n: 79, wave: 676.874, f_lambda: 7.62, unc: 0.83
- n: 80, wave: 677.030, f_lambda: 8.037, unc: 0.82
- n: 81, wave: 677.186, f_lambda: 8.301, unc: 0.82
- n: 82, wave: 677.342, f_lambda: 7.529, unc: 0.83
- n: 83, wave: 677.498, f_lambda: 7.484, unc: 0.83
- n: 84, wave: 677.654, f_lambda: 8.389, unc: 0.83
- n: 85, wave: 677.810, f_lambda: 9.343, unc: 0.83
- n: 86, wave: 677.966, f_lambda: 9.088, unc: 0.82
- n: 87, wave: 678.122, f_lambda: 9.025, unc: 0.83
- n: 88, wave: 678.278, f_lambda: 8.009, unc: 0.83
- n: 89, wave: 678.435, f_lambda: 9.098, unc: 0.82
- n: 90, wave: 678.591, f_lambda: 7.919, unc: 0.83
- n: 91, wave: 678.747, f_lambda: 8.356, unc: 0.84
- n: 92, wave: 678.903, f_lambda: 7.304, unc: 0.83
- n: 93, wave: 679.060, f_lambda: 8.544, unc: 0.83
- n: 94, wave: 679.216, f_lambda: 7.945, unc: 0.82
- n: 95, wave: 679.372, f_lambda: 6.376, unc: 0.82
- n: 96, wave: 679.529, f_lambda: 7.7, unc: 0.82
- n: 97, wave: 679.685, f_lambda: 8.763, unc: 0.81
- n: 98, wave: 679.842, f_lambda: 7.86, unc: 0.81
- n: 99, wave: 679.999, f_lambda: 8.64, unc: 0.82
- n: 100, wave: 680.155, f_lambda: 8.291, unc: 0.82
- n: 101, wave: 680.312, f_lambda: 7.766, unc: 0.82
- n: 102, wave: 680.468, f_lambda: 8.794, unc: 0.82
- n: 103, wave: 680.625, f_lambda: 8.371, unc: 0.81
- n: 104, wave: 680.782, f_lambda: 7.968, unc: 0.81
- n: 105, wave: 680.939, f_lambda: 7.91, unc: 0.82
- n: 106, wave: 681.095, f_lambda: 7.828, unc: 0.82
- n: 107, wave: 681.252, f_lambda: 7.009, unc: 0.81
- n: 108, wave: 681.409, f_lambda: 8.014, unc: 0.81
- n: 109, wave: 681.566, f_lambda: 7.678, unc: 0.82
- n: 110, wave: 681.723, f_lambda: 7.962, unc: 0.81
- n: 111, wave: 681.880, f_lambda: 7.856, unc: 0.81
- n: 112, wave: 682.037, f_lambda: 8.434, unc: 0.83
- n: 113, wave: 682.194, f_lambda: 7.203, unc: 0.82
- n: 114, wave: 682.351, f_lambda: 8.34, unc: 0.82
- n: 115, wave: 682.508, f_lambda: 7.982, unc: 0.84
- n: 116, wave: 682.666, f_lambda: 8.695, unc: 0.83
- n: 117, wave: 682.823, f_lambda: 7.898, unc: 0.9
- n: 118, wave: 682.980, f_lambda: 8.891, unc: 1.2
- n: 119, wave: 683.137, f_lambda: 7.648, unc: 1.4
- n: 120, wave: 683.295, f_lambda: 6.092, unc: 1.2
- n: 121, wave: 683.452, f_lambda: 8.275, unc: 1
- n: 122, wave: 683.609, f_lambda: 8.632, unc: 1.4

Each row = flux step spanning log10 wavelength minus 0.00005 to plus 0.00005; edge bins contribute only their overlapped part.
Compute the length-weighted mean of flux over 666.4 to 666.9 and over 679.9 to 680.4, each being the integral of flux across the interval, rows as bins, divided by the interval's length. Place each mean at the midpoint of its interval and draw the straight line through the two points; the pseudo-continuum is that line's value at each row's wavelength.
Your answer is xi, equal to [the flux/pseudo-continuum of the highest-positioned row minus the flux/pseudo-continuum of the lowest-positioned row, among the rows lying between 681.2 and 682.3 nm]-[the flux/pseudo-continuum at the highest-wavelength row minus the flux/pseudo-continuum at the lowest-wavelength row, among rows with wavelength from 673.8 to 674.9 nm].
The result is 0.19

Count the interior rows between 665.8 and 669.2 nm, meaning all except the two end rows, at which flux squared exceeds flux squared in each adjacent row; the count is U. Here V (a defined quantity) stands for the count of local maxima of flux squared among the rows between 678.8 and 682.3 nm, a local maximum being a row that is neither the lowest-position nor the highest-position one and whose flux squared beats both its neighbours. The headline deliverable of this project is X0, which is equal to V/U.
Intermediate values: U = 6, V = 7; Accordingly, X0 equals 1.17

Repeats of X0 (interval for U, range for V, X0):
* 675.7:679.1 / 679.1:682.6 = 1.00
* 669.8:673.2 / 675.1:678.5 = 0.86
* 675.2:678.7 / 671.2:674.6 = 0.86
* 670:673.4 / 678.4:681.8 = 1.00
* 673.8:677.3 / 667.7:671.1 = 1.50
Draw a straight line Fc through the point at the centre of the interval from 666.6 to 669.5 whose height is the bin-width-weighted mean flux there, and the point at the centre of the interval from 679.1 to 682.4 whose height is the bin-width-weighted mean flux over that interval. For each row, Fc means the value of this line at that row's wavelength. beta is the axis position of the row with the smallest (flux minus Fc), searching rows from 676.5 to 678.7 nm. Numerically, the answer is 677.498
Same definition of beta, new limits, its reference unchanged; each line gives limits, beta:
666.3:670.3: 667.741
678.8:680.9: 679.372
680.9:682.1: 681.252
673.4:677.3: 673.609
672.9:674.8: 673.609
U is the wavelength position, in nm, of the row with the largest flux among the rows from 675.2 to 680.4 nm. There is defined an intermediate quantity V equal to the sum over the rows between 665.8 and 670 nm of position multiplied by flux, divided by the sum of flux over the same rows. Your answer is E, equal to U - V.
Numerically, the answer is 7.97 nm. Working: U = 675.940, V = 667.97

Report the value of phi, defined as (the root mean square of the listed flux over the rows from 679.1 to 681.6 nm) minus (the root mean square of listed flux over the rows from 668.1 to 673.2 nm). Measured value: -0.4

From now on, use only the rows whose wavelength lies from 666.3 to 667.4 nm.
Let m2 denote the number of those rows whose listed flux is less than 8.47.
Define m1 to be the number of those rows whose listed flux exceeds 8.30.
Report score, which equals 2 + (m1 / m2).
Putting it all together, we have 2.0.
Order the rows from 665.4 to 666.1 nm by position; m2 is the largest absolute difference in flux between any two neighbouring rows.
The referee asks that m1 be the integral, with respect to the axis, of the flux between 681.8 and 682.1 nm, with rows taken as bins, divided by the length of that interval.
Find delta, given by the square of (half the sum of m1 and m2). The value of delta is 20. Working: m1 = 8.1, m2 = 0.7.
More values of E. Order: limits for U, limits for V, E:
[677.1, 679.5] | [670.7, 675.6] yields 4.61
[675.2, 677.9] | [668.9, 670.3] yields 6.34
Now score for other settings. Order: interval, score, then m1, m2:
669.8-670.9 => 3.7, 5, 3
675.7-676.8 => 3.7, 5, 3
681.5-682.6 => 2.3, 2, 7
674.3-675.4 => 3.3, 4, 3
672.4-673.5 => 3.0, 4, 4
